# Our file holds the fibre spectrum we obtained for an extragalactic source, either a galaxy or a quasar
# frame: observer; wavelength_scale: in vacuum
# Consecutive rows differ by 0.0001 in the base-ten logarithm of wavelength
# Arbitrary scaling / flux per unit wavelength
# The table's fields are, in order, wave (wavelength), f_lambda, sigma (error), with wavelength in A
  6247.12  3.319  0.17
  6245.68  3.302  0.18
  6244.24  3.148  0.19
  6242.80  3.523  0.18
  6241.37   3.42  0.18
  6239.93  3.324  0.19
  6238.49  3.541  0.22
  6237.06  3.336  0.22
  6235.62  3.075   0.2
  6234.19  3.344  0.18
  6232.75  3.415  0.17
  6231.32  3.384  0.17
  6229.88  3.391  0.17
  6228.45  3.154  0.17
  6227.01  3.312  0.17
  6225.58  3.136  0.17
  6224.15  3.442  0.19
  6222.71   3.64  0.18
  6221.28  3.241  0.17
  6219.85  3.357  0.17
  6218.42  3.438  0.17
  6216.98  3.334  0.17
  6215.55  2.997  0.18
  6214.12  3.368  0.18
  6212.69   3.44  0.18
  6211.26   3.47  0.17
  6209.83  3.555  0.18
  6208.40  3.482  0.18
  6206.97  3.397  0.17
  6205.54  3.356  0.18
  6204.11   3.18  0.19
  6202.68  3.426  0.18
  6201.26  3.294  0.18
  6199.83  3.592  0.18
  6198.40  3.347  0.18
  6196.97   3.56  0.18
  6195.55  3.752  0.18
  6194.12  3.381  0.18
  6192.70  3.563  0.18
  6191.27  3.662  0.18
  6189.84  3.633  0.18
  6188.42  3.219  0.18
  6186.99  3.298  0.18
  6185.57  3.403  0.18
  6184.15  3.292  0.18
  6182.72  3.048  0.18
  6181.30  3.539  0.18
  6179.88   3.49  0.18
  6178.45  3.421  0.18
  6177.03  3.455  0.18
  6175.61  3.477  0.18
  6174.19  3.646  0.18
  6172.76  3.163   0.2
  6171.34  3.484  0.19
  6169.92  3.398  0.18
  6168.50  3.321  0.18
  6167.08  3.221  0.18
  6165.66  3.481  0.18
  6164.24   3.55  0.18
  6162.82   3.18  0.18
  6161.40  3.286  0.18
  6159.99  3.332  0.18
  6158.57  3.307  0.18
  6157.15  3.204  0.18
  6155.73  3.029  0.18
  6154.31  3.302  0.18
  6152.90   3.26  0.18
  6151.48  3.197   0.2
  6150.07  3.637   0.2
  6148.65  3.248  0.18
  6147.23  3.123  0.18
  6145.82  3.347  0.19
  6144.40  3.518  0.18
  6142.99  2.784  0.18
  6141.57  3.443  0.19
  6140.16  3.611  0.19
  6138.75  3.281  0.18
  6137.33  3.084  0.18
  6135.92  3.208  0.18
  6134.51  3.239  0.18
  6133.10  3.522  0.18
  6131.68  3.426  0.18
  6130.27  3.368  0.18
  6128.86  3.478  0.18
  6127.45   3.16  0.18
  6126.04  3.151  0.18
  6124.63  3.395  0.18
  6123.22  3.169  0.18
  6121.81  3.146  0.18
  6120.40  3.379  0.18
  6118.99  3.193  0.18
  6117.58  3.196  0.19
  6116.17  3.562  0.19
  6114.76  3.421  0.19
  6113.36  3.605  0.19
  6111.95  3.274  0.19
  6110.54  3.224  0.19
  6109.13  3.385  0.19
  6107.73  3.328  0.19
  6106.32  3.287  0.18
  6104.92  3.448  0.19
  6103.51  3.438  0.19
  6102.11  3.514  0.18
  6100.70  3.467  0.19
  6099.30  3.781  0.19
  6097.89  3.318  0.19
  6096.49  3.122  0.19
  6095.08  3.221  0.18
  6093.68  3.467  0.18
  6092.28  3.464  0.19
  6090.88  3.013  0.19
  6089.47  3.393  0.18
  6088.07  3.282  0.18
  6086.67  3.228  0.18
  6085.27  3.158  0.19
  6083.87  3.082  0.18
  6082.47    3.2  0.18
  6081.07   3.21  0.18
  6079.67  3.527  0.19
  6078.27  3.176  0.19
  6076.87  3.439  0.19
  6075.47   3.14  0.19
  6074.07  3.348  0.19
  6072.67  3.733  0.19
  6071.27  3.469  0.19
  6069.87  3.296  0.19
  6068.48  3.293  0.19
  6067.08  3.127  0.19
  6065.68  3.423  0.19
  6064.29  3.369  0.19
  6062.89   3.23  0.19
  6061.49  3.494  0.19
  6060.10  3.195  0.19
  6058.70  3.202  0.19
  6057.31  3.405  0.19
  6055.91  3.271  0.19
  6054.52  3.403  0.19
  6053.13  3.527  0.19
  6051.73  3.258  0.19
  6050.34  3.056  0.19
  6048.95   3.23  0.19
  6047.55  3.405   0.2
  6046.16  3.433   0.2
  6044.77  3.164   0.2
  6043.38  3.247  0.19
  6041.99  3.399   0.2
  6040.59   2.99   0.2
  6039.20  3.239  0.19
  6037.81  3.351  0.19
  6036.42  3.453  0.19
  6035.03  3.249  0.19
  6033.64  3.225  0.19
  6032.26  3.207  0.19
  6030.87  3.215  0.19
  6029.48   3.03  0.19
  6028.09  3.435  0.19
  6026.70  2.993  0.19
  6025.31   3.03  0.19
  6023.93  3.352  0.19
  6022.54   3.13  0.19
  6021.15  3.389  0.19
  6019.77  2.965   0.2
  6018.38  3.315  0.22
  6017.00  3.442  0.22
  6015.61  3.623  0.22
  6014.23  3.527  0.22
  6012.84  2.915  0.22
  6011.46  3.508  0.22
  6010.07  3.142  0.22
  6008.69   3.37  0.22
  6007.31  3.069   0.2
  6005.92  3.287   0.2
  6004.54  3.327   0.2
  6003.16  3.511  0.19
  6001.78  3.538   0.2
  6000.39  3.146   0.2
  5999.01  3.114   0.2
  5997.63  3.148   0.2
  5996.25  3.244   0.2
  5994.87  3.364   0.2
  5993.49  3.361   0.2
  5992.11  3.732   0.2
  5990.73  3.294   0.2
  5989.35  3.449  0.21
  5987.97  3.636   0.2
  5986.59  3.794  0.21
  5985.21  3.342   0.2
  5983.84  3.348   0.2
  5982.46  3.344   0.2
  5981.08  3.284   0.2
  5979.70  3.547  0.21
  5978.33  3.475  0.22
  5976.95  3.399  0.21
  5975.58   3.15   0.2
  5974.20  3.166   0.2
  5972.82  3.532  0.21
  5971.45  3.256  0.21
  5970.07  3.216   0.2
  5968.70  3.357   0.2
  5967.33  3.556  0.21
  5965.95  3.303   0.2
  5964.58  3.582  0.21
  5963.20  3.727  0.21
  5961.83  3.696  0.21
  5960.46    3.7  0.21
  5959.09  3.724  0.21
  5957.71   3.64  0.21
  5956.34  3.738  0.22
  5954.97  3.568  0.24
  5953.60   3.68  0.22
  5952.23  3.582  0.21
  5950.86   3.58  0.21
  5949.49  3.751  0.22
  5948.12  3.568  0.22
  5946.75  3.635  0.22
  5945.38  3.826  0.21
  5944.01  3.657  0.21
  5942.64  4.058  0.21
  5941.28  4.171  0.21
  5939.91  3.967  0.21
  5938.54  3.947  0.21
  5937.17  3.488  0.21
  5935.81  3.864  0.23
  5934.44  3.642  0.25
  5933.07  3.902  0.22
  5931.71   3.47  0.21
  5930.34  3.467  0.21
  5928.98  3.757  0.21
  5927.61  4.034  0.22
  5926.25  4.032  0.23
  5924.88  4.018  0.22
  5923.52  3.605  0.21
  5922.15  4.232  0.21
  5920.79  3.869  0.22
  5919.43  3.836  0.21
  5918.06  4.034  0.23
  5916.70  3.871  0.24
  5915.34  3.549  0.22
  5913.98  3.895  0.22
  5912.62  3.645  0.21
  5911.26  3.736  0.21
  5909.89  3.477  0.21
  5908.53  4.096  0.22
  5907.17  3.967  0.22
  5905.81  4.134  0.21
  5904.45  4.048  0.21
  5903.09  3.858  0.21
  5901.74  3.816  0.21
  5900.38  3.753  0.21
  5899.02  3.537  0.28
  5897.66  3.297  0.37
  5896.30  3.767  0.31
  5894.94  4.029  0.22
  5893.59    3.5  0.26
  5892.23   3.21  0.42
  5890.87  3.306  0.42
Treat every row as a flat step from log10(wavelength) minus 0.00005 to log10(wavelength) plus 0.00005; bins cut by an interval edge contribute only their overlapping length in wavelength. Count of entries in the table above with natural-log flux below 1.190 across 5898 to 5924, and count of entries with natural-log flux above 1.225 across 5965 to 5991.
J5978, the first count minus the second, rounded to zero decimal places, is -7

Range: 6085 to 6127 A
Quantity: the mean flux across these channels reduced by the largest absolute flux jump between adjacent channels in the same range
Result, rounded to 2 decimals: 2.87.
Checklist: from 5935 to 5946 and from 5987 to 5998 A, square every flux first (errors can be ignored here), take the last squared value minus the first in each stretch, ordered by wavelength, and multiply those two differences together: 1.0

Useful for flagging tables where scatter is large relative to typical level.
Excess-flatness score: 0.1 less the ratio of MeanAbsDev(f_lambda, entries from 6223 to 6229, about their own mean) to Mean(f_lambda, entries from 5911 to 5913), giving 0.0686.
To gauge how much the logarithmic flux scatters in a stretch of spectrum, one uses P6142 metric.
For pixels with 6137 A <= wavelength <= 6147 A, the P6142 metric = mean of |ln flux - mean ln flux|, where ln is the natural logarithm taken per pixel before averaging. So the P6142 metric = 0.066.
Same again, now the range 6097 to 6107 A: 0.030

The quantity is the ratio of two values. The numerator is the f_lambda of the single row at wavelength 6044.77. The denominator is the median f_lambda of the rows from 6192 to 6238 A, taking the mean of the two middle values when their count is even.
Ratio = 0.94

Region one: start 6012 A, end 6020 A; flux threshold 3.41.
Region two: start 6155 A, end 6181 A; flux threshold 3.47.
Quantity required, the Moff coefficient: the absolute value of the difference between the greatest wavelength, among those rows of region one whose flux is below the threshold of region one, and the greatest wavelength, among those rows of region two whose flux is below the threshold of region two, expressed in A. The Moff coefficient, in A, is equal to 158.7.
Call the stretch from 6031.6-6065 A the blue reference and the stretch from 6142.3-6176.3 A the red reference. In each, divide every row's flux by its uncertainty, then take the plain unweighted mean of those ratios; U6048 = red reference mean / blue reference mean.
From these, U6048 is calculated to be 1.05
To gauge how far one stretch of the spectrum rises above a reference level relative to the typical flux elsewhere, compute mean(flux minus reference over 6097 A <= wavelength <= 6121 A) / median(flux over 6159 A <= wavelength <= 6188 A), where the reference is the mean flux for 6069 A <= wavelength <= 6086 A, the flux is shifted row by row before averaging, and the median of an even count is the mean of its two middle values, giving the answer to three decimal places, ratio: 0.025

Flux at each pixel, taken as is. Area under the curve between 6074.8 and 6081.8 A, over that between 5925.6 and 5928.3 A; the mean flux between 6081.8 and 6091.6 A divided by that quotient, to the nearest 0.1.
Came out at 1.5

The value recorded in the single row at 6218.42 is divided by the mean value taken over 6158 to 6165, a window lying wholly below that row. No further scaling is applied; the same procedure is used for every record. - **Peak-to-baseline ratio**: 1.03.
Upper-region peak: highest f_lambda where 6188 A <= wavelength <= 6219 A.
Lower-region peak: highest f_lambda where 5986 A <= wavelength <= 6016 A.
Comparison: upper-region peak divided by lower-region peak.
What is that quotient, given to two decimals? 0.99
